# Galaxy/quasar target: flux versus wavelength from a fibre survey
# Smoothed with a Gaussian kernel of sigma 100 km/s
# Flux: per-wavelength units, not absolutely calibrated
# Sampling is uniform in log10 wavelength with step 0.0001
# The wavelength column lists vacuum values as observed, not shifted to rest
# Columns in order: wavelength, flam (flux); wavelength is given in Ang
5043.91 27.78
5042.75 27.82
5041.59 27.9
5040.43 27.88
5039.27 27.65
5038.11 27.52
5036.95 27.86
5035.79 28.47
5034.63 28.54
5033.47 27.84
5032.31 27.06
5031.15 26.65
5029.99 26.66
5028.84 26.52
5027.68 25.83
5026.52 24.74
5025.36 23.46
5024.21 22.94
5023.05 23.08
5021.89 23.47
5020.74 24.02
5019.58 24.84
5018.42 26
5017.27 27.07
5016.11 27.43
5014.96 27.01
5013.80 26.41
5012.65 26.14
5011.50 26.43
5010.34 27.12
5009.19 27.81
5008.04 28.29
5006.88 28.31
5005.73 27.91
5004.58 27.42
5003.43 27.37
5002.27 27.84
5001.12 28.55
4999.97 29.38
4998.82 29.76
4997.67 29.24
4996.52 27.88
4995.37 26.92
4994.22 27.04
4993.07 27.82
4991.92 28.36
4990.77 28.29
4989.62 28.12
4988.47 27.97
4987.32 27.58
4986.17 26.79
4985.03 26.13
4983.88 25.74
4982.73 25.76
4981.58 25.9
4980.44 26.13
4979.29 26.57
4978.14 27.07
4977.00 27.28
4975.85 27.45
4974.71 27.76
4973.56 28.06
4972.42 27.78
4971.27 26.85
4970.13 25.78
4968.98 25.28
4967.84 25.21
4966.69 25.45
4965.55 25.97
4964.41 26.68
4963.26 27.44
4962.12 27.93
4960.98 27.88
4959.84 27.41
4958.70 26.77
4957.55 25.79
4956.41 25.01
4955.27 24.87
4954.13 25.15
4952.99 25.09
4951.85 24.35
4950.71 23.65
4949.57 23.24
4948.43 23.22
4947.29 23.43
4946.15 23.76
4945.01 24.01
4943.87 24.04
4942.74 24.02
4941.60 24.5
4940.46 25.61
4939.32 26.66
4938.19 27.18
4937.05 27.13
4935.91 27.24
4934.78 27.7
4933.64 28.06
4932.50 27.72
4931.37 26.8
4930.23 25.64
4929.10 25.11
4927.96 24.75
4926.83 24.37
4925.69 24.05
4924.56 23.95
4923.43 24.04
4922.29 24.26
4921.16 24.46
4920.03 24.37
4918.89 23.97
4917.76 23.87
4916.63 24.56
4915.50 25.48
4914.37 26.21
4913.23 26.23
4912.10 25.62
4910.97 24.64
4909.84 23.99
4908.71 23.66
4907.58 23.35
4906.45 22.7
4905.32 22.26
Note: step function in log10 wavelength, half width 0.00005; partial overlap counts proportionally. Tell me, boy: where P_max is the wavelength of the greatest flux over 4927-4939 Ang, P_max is 4933.64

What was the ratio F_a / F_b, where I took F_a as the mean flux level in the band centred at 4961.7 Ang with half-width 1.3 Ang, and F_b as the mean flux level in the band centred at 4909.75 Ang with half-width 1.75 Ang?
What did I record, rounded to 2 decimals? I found 1.16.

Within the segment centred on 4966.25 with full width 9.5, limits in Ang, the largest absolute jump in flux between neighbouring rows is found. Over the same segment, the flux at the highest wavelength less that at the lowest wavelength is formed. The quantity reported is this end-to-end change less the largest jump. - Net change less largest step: -2.9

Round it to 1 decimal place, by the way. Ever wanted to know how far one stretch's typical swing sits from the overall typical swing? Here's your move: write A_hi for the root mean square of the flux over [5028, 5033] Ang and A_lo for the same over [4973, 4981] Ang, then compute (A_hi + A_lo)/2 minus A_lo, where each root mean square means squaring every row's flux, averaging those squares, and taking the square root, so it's -0.2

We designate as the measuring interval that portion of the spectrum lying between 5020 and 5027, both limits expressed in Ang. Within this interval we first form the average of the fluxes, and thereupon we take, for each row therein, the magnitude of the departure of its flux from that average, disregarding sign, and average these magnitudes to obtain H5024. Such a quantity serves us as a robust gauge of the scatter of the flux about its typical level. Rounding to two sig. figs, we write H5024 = 0.51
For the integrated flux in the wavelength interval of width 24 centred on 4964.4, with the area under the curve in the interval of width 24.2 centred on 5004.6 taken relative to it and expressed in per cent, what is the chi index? 105.6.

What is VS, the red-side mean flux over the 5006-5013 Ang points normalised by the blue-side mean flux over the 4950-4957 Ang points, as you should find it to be 1.11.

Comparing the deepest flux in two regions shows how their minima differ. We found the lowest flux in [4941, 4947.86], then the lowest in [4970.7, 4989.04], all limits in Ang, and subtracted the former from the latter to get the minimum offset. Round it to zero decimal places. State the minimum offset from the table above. 2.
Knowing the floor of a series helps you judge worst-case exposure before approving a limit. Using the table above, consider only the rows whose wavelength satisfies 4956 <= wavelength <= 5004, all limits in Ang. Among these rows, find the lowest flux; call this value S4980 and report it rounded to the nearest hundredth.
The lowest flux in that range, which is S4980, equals 25.01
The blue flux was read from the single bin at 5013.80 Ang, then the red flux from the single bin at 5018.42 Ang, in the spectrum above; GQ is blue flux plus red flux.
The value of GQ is 52.4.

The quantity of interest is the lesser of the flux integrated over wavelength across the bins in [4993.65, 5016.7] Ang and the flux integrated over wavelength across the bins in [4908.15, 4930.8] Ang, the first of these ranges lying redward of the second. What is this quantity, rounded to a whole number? 559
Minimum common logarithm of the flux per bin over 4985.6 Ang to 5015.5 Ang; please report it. 1.42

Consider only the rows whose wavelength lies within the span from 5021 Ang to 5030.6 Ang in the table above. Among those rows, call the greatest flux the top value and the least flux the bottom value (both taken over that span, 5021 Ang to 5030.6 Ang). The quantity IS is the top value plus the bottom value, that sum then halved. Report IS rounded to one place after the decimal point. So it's 24.8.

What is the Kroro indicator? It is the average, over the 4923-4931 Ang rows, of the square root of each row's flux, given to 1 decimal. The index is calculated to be 5.0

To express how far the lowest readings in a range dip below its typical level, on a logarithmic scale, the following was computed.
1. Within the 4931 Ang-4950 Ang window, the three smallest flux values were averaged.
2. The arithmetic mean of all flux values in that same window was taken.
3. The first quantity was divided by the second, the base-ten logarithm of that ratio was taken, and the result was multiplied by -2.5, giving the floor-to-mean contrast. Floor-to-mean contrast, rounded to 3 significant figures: 0.100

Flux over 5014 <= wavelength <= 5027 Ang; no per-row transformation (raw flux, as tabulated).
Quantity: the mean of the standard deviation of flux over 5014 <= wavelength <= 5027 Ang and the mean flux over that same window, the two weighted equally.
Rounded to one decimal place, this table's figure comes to 13.3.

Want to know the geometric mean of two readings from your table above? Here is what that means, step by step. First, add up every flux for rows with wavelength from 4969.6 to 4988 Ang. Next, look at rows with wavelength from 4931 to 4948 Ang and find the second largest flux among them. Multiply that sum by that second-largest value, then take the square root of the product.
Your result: 109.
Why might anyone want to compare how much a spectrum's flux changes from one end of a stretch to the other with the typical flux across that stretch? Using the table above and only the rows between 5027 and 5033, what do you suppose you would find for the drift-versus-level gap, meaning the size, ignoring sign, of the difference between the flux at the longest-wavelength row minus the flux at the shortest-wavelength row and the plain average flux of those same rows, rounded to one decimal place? 25.3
